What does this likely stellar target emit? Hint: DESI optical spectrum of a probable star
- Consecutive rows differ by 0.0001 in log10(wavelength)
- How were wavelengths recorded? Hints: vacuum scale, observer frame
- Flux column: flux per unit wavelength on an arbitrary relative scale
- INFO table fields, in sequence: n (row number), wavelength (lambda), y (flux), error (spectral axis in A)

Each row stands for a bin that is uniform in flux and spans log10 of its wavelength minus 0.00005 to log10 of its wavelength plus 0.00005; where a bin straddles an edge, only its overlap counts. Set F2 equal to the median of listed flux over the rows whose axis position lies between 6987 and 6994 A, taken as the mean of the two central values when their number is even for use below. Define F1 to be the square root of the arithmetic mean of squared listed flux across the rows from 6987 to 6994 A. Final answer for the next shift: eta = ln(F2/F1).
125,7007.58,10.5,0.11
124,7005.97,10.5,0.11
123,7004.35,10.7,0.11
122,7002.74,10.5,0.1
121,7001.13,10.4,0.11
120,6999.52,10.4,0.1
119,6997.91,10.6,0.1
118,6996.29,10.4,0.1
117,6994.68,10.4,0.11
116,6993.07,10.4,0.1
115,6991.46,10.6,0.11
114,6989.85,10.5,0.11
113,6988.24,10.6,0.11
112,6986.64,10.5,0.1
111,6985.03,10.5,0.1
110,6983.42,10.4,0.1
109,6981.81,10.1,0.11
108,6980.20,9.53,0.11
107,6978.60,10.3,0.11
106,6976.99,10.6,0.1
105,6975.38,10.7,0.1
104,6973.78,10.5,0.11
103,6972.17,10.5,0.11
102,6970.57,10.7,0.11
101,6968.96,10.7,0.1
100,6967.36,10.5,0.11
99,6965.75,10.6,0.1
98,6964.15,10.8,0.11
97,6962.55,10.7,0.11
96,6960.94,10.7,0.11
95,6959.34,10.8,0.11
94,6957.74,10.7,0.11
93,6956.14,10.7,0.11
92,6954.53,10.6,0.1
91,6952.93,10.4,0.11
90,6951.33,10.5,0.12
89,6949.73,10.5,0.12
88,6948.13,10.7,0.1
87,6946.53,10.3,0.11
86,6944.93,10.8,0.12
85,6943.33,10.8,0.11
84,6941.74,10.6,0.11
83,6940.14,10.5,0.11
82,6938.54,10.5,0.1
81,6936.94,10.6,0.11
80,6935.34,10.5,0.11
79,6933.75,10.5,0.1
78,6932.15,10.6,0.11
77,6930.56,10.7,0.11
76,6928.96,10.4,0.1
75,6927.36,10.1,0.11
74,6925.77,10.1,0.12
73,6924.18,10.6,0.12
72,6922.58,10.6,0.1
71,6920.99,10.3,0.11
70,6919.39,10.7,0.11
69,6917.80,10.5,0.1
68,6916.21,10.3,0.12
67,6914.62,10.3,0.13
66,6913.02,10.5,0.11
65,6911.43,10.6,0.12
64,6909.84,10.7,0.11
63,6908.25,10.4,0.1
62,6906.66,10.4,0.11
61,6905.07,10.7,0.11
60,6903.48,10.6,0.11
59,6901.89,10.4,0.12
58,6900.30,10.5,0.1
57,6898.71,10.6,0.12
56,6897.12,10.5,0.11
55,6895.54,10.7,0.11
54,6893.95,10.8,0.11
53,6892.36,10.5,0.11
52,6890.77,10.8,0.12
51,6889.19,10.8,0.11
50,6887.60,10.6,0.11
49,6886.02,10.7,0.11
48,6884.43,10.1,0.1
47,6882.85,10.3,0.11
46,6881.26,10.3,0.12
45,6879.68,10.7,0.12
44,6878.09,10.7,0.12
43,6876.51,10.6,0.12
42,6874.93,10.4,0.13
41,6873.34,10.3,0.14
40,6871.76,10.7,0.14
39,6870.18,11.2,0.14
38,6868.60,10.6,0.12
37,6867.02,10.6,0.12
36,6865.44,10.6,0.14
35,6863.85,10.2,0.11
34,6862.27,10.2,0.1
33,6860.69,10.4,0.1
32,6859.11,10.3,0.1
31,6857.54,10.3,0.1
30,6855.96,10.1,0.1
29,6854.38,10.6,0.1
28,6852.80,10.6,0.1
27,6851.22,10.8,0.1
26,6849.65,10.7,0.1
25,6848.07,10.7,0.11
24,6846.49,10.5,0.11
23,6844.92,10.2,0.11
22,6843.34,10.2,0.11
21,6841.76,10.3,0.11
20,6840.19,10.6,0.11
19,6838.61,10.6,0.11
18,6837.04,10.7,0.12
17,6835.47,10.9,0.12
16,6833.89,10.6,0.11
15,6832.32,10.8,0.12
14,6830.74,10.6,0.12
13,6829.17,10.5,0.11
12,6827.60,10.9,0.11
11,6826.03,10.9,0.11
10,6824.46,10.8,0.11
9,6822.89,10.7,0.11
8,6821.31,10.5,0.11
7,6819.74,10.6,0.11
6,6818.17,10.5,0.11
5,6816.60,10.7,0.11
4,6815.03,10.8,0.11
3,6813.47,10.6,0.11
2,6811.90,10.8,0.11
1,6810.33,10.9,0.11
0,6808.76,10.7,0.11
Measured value 0.0023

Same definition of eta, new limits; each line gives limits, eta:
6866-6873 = -0.0119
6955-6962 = -0.0023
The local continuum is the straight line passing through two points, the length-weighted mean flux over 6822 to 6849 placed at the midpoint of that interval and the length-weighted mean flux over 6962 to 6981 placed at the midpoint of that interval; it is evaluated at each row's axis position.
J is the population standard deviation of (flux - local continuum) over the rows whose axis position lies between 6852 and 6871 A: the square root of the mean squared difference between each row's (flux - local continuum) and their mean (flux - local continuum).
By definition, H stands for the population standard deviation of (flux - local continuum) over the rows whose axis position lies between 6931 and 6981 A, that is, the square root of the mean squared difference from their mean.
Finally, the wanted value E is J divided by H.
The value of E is 1.2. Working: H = 0.229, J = 0.285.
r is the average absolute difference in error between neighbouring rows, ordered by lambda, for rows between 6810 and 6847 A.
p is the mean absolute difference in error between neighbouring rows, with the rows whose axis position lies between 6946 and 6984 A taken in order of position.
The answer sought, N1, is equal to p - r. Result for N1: 0.0039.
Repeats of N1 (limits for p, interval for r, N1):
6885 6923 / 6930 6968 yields 0.0022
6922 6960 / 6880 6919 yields -0.0013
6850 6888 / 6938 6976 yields -0.0004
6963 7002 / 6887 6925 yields -0.0039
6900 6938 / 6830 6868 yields 0.0048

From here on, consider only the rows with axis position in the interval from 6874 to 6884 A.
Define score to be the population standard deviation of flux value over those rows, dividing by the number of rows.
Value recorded 0.173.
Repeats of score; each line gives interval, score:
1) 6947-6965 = 0.123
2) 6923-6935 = 0.225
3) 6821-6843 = 0.171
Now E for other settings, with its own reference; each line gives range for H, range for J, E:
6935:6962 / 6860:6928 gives 1.5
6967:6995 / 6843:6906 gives 0.9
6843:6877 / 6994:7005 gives 0.4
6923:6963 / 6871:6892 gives 1.2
